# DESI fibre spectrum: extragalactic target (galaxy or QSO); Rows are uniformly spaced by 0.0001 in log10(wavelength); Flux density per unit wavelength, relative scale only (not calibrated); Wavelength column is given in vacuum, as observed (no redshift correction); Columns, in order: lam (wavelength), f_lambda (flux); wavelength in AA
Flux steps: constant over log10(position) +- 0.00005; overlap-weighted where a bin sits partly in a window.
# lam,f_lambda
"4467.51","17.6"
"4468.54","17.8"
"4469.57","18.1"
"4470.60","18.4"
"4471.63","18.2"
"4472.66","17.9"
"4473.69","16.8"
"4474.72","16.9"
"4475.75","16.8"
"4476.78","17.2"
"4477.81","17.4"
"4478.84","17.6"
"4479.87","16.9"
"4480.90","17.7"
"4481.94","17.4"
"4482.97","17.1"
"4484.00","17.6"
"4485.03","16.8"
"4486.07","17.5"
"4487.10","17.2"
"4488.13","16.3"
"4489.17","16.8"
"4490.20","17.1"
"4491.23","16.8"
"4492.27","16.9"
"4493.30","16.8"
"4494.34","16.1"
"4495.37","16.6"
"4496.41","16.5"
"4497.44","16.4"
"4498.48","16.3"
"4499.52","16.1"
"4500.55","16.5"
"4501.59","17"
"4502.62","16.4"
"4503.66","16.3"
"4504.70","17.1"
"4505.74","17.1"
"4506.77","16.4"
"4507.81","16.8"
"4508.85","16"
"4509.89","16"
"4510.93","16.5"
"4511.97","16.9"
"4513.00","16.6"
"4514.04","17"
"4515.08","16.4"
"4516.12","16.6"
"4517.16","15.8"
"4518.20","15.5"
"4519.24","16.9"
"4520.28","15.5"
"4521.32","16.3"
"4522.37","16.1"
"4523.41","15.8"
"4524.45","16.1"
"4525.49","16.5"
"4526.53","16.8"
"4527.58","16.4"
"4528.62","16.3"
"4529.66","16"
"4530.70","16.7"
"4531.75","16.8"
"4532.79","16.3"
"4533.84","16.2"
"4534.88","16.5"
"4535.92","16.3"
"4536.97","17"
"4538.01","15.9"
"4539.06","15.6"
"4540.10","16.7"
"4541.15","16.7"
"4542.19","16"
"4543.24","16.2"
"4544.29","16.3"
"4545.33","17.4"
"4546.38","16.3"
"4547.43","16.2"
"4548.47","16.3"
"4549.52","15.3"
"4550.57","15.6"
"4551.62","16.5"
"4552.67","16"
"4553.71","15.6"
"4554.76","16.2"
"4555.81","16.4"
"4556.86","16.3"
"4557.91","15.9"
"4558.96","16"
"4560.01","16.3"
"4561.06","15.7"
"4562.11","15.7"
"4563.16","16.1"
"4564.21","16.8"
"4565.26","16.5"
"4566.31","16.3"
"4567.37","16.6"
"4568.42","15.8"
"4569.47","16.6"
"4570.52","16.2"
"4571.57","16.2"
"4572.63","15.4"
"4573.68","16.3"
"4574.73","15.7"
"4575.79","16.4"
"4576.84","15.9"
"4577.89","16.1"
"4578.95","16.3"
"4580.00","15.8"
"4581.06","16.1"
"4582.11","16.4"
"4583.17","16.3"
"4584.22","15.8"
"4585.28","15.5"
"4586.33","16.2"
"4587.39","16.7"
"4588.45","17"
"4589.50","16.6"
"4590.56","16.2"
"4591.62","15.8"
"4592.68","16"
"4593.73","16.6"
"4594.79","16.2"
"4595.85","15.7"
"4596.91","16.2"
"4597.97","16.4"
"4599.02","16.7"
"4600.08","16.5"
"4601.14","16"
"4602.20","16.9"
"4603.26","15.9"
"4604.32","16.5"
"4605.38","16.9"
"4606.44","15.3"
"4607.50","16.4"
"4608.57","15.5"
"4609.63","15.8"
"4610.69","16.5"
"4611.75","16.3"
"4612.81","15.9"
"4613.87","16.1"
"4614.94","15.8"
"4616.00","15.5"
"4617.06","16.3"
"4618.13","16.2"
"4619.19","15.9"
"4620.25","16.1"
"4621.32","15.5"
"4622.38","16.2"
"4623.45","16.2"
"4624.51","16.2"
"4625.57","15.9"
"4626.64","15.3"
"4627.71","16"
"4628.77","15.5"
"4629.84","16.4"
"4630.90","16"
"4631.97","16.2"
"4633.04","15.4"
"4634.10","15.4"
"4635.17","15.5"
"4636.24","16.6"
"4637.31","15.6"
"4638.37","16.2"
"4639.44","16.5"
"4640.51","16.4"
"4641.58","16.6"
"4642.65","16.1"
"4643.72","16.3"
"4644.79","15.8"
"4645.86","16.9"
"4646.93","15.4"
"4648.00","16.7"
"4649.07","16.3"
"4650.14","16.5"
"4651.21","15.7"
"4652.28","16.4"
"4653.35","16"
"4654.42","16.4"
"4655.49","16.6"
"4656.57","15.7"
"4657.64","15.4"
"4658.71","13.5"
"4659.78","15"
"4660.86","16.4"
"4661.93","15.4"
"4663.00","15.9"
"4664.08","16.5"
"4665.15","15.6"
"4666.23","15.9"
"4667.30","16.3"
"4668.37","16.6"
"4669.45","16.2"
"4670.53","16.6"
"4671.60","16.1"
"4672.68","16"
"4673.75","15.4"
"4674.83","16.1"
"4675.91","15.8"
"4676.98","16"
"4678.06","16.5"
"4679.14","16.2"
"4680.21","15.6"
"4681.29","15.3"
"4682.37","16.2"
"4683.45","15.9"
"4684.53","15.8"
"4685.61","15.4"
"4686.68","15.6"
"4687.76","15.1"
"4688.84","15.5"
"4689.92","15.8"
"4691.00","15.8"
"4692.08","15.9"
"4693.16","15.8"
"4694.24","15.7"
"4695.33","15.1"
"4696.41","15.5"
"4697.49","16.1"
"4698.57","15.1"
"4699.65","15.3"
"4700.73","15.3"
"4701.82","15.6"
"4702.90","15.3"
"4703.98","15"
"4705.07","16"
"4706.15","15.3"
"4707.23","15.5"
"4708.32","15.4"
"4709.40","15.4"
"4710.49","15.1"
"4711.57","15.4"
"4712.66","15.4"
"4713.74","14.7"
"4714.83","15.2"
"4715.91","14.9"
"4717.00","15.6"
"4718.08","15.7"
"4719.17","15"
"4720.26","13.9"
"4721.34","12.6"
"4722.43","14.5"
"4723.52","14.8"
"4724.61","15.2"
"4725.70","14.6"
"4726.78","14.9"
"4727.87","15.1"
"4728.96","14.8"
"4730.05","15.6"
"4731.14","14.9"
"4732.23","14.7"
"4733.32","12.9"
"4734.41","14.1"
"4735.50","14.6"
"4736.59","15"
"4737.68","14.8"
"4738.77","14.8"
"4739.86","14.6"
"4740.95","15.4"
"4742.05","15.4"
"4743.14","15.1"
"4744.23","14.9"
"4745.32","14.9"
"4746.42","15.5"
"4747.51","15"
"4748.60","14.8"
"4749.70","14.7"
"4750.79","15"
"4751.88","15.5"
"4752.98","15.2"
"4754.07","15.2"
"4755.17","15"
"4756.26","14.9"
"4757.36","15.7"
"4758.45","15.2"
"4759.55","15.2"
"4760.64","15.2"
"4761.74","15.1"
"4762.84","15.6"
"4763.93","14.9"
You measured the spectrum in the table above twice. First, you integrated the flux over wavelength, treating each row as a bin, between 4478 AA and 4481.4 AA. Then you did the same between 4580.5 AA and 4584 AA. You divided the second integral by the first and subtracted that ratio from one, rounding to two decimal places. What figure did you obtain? 0.04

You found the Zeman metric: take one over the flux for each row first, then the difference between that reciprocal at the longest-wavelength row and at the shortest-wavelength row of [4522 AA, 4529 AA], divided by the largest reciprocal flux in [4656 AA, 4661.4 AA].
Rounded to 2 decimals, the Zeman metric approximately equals -0.01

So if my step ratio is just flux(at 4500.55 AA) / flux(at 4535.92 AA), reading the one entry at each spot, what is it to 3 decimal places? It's 1.012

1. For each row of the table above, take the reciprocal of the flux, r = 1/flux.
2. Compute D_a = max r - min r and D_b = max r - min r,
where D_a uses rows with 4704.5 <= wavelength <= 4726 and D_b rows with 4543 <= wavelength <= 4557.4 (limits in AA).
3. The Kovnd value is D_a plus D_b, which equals 0.0248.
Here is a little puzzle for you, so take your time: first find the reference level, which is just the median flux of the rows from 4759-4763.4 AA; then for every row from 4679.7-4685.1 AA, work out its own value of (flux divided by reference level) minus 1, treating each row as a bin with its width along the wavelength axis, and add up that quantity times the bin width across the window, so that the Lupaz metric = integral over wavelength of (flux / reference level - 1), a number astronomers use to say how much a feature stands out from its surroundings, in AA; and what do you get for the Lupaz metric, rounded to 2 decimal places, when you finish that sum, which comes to 0.20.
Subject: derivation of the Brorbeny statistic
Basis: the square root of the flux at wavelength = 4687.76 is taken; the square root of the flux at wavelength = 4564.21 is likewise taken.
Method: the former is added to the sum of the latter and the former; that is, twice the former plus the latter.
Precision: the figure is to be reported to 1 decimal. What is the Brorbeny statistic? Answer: 11.9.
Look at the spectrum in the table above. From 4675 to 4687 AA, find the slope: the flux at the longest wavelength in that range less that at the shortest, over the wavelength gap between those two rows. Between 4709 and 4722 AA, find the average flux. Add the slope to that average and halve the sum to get 7.44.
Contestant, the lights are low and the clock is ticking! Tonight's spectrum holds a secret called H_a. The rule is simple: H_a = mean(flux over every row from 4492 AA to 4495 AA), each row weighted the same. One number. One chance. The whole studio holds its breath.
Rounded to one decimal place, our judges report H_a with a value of 16.6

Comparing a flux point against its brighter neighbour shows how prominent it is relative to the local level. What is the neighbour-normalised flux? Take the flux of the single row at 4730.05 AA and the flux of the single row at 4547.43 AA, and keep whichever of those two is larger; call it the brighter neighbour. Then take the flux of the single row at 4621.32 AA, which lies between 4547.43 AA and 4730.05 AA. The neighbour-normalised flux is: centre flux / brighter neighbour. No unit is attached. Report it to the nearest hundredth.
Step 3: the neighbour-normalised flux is 0.96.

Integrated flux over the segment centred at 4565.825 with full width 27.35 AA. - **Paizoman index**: 441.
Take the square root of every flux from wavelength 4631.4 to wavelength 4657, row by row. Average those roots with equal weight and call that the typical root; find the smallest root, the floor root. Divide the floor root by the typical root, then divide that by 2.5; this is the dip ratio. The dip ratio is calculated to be 0.391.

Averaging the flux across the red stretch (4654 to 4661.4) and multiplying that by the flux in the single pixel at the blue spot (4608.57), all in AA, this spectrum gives 241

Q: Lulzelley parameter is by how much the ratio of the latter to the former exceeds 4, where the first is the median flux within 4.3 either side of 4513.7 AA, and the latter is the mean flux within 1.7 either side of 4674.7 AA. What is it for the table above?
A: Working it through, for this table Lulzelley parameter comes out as -3.05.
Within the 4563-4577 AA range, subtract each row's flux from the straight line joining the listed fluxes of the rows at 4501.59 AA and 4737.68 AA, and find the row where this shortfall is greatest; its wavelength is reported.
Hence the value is 4572.63 AA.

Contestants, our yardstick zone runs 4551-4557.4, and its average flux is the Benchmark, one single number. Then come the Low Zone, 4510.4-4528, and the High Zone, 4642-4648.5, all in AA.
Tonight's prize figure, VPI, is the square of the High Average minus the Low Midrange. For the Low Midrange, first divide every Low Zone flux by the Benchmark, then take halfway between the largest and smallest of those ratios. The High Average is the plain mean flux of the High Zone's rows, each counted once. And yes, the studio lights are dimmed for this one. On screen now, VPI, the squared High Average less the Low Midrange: 261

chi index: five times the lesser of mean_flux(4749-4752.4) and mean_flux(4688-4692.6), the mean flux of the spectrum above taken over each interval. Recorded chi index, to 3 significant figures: 75.3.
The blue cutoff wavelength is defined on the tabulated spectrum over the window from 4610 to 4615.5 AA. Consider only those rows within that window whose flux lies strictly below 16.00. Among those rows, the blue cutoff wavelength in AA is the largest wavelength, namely 4614.94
